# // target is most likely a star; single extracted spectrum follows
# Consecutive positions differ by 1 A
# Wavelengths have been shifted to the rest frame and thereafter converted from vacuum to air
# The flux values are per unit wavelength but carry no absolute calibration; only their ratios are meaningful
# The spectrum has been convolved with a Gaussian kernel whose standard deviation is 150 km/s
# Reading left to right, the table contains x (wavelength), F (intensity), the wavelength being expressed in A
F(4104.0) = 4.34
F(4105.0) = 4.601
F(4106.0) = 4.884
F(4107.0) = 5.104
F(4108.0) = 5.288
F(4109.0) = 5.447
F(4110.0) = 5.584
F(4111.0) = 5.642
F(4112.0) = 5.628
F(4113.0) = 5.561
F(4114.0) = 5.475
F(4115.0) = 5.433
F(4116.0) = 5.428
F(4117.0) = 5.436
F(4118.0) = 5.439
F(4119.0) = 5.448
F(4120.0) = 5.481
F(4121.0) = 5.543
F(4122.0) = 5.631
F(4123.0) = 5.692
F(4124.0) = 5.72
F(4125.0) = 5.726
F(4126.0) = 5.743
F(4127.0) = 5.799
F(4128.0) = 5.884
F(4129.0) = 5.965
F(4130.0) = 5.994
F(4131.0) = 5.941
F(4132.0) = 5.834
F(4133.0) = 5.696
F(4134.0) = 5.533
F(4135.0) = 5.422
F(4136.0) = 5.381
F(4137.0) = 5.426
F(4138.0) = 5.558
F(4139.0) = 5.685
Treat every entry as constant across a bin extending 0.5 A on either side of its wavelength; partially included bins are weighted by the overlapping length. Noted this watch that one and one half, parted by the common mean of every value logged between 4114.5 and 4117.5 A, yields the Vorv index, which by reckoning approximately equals 0.276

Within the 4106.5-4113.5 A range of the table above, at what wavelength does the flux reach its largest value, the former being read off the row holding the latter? 4111.0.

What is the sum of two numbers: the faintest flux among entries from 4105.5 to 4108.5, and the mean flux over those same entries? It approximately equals 10.0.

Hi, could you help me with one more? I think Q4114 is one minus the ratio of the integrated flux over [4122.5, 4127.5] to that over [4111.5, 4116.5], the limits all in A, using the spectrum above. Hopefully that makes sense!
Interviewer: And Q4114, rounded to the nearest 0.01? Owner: -0.04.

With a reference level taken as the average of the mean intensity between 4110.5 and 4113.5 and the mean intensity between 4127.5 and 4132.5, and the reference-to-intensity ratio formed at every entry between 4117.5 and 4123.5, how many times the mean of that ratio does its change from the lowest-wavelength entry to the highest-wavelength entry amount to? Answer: -0.045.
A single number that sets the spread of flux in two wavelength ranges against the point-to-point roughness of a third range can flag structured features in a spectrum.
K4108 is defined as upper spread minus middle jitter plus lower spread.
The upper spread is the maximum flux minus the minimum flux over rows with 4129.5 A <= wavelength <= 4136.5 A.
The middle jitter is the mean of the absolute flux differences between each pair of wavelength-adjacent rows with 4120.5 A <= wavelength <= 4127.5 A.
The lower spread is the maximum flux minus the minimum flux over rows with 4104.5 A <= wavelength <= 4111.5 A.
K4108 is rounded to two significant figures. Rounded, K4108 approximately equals 1.6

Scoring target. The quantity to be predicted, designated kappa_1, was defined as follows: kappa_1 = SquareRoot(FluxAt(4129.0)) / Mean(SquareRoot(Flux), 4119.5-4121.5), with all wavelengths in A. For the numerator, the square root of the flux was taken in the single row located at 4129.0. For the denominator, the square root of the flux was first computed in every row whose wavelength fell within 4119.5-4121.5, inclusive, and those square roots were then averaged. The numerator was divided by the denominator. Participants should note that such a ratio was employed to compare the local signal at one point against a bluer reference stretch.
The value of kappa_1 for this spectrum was 1.040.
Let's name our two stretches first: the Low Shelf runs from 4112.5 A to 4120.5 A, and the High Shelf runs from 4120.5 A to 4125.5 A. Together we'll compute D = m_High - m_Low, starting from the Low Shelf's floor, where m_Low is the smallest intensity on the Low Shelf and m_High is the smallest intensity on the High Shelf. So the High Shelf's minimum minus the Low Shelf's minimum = 0.1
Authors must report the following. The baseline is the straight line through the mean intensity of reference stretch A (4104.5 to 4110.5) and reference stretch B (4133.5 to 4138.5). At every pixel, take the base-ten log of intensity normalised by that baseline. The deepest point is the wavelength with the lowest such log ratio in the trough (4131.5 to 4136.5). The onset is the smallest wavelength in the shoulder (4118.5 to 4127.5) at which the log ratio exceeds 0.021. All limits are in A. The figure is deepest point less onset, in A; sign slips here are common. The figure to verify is 14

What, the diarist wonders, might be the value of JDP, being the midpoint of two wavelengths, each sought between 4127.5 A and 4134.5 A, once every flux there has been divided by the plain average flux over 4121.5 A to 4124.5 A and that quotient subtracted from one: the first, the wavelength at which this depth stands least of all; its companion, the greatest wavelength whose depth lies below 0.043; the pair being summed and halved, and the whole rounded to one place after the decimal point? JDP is 4132.0 A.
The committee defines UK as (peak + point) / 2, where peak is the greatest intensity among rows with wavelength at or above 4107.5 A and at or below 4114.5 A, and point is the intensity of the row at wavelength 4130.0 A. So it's 5.818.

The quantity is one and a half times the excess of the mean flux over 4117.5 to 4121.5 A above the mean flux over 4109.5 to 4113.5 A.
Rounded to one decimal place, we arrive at -0.2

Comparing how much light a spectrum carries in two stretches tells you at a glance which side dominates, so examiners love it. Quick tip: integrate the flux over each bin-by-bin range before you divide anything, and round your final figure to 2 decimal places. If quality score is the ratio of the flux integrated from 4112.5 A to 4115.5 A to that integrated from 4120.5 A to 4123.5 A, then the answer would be 0.98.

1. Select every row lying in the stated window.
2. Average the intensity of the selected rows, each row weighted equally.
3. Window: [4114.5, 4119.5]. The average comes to 5.44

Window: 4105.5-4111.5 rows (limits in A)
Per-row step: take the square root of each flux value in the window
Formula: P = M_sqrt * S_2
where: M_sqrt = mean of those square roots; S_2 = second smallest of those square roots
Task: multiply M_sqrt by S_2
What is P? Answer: 5.21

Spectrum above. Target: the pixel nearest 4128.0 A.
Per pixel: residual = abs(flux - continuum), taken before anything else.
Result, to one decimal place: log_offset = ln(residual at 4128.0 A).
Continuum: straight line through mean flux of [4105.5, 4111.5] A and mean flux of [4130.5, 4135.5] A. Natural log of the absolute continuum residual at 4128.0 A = -1.3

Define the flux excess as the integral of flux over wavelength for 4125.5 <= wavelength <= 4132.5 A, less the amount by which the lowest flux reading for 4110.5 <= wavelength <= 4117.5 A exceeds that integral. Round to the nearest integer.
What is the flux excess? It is 77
